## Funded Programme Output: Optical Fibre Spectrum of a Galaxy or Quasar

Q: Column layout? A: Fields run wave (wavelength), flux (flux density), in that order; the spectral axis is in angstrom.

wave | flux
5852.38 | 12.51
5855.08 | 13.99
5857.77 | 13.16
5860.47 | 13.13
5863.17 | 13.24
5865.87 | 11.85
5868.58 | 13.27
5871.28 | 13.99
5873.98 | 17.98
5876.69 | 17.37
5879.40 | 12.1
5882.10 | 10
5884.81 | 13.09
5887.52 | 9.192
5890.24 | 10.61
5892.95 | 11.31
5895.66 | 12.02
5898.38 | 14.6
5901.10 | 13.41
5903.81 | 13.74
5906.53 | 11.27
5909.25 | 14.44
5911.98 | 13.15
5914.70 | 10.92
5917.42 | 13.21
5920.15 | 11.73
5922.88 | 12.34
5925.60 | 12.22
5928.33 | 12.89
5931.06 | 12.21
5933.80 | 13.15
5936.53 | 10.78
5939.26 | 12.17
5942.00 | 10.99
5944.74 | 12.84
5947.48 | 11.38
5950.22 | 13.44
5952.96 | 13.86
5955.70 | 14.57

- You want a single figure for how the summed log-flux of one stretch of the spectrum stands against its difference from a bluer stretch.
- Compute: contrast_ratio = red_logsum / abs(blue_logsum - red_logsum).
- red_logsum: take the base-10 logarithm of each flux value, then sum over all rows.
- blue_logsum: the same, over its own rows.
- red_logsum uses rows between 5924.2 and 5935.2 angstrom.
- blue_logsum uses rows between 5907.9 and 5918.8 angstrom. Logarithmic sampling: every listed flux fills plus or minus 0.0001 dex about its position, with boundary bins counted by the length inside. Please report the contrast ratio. 127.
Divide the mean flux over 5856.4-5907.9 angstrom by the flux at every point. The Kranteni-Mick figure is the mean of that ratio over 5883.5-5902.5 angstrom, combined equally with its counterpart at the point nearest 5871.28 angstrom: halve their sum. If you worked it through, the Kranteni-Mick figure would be 1.01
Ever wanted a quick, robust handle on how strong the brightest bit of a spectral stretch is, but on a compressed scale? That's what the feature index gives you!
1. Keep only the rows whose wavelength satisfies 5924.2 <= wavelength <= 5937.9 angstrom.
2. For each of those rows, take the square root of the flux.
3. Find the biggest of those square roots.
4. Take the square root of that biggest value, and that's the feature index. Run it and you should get 1.90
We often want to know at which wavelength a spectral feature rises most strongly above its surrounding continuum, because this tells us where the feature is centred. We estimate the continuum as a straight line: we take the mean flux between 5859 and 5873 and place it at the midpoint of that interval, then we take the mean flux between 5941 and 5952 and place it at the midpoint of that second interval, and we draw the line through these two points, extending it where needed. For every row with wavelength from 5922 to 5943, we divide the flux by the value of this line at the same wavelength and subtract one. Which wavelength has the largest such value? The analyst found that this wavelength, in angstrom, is 5933.80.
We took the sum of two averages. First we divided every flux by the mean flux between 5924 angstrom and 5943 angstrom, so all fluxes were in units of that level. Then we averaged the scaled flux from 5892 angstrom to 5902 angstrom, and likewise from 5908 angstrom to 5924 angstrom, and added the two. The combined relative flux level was 2.11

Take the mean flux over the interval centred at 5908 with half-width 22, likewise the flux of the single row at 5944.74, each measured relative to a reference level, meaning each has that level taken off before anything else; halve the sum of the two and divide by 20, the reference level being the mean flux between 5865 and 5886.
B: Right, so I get -0.06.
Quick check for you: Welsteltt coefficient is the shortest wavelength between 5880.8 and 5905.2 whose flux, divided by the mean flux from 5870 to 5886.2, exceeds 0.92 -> 5884.81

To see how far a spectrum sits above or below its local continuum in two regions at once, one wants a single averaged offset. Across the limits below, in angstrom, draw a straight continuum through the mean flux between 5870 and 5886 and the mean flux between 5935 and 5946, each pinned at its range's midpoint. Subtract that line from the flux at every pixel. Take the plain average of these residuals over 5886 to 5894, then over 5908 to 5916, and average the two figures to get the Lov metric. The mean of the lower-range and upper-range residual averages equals -1.6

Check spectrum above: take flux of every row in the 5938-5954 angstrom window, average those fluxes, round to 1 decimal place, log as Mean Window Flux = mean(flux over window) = 12.4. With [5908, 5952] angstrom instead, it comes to 12.4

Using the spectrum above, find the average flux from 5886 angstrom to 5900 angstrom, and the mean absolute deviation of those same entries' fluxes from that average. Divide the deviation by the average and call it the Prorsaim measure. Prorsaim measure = 0.122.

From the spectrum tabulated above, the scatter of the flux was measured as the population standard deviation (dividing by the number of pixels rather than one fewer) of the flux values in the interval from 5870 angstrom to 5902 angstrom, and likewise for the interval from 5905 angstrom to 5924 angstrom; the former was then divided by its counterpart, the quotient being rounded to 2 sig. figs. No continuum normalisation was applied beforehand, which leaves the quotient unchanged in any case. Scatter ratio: 2.3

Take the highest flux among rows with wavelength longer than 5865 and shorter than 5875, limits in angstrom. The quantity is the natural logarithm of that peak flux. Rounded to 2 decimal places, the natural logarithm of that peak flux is 2.89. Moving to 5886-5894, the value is 2.43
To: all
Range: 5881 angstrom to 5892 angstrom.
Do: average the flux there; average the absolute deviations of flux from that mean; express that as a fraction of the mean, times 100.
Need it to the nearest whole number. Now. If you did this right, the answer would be 11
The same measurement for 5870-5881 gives 15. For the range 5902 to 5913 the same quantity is 7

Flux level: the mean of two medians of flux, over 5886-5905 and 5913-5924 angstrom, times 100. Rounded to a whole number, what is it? 1203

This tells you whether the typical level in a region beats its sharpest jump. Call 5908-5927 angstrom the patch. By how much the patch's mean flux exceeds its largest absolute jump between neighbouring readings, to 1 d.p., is 10.3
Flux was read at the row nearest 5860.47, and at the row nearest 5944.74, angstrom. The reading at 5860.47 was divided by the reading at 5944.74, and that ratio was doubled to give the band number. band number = 2.0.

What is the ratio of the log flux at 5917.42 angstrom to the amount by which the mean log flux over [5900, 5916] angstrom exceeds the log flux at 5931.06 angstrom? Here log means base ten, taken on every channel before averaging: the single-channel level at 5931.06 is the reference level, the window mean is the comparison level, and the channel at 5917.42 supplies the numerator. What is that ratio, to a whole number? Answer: 59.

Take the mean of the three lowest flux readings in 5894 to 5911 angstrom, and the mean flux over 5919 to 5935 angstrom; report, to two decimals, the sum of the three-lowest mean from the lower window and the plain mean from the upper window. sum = 24.66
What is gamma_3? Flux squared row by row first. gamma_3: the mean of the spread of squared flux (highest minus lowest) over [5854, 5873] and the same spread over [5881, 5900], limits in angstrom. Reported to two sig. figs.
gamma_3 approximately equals 92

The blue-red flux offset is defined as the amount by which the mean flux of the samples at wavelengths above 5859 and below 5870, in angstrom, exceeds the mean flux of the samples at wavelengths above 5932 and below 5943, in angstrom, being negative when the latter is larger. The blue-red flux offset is 1.1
